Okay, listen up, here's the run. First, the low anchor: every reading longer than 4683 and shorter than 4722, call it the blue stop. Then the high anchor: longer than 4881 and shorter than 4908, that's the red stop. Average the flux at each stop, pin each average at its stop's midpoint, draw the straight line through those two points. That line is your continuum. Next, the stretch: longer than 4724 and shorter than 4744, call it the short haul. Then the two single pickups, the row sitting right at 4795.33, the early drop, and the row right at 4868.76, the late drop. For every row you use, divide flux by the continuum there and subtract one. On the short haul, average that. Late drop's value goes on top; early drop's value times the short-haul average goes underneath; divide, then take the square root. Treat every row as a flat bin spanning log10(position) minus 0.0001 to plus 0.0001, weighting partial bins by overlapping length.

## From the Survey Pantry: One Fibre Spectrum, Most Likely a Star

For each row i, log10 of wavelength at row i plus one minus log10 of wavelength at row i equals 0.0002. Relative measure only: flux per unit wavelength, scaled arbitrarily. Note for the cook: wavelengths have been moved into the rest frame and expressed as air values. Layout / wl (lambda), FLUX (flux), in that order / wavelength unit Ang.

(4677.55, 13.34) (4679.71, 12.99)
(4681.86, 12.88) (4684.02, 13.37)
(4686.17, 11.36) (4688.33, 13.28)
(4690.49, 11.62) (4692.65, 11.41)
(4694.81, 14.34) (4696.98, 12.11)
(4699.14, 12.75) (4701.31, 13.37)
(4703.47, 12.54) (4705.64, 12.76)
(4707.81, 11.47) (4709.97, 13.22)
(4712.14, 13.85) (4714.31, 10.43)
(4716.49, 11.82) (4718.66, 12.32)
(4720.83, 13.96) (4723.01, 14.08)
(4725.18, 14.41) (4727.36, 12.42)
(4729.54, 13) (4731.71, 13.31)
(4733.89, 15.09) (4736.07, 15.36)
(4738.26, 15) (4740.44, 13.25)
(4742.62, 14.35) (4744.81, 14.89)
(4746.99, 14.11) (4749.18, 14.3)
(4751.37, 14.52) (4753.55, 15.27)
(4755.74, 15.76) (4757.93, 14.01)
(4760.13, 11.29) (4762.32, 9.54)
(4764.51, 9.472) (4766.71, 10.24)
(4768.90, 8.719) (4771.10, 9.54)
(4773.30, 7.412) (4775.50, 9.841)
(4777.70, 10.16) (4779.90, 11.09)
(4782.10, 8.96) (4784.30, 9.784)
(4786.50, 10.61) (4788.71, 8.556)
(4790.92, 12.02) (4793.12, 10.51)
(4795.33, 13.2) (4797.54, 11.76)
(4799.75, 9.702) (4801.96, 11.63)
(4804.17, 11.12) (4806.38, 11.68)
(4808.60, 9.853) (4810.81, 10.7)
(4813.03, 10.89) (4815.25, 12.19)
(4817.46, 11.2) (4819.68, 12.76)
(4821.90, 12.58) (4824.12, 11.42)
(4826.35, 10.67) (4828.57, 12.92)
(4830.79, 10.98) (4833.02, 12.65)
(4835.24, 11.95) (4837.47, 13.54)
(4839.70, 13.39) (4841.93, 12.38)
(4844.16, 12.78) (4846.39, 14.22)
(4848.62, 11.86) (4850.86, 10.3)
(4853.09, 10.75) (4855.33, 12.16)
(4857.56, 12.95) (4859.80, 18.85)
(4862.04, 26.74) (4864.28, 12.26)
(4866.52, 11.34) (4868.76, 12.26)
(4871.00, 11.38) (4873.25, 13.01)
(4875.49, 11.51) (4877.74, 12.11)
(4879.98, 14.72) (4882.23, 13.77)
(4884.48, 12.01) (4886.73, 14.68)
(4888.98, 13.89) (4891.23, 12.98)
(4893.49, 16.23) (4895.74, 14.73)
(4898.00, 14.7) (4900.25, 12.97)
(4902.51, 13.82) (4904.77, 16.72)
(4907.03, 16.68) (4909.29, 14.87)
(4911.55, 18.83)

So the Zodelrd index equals 8.8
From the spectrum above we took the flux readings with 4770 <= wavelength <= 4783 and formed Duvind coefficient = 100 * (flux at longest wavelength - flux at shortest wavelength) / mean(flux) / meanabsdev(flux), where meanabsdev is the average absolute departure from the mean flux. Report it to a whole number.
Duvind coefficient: -7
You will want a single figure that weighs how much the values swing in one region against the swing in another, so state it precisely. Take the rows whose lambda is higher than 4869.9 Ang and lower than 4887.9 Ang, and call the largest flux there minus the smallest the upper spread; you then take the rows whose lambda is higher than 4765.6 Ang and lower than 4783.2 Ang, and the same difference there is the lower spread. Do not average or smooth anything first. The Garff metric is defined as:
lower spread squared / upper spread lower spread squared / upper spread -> 4.1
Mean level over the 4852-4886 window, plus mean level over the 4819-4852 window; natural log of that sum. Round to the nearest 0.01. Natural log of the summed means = 3.26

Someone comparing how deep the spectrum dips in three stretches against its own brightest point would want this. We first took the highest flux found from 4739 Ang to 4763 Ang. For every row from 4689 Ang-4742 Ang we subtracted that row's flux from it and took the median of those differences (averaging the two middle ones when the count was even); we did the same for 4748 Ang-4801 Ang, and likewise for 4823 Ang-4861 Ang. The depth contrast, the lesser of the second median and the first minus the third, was -0.73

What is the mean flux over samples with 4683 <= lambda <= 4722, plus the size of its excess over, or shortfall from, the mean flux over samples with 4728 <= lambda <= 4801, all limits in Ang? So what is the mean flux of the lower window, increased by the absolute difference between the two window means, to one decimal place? 13.2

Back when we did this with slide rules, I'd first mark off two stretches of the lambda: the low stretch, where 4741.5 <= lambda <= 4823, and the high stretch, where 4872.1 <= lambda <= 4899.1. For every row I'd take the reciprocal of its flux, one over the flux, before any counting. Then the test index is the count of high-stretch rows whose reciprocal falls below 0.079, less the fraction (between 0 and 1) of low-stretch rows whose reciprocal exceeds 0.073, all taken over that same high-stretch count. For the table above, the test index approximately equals 0.91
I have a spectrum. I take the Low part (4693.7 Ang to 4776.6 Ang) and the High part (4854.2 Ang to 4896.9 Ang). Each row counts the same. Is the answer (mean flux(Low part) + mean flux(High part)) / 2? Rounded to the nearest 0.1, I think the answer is 13.4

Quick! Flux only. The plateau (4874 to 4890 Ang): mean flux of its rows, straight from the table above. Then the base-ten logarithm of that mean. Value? 1.12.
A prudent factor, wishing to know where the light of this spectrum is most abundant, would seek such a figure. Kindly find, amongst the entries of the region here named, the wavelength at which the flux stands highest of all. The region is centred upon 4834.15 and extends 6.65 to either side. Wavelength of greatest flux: 4837.47 Ang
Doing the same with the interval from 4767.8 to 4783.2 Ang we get 4779.90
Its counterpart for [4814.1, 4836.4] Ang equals 4828.57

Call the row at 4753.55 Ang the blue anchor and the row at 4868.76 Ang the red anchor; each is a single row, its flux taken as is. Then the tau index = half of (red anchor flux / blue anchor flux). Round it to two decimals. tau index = 0.40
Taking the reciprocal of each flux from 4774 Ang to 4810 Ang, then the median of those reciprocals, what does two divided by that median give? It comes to 21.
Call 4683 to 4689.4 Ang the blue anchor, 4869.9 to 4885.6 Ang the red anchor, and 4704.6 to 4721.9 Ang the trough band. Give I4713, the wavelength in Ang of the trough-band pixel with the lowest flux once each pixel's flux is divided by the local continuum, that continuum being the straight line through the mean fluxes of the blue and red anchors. 4714.31 Ang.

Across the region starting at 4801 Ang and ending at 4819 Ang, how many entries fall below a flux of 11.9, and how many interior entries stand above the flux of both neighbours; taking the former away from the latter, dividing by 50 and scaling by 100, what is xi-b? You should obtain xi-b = -10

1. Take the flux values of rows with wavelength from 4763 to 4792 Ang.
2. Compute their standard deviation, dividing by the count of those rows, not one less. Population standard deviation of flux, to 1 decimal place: 1.1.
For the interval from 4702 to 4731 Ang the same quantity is 1.1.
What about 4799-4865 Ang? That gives 3.1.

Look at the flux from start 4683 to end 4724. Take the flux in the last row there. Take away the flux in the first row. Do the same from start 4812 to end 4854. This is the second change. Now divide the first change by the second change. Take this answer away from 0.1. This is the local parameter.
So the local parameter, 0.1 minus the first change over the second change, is 5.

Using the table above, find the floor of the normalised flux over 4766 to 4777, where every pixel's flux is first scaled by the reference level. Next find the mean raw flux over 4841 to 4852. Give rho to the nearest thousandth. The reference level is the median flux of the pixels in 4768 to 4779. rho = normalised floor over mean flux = 0.063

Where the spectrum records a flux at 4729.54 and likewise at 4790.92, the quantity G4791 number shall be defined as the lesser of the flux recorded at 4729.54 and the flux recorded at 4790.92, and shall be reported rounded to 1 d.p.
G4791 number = 12.0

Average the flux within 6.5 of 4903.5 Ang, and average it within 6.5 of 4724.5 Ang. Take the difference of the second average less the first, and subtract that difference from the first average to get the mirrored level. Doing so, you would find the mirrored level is 17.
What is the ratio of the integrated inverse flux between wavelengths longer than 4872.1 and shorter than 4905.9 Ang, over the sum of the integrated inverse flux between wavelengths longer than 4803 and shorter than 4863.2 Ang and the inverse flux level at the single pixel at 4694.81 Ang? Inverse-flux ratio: 0.49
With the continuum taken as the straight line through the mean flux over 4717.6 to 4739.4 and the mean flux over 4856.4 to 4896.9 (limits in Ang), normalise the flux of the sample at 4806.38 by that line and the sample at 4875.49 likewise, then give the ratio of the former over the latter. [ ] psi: 1.02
